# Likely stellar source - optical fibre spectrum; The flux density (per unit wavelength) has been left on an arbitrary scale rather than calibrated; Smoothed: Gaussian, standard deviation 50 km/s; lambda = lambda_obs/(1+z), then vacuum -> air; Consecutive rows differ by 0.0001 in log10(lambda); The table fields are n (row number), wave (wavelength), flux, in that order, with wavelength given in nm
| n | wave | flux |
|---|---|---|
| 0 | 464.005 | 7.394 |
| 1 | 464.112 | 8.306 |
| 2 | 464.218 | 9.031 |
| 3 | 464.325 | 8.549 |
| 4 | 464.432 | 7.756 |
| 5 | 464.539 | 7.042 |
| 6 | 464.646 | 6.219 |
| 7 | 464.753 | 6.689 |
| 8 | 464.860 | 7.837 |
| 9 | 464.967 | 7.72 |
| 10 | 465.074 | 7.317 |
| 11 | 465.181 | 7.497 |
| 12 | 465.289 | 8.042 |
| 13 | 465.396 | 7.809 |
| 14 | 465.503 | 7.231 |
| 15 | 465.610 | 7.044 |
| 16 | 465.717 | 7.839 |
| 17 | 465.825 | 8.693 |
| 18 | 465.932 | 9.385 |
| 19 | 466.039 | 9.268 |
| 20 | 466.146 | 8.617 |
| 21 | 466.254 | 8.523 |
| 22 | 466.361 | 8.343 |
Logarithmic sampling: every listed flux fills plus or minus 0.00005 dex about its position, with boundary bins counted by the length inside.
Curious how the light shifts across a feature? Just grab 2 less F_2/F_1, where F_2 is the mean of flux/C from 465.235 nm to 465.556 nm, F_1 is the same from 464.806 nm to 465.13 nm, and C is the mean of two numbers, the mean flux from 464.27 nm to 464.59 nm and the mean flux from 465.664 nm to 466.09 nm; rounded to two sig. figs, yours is 0.99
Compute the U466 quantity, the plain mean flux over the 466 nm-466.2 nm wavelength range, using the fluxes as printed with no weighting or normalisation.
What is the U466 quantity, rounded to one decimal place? 8.9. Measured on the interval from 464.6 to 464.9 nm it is 6.9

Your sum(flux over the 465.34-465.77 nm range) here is 29.9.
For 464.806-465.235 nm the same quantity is 30.4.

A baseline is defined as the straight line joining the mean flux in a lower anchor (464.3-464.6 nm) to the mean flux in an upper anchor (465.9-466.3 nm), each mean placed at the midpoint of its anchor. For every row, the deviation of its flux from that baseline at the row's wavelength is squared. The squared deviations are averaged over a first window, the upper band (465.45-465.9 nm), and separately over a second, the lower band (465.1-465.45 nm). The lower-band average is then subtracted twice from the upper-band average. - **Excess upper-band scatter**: 0.4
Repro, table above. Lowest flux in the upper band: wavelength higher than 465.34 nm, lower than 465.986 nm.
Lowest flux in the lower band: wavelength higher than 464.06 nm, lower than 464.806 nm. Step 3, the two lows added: 13.3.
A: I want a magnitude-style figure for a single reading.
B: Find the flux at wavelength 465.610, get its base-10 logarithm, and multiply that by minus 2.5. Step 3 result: -2.12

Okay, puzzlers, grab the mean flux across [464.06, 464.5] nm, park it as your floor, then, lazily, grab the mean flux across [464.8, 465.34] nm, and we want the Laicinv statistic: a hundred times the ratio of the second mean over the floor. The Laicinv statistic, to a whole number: 91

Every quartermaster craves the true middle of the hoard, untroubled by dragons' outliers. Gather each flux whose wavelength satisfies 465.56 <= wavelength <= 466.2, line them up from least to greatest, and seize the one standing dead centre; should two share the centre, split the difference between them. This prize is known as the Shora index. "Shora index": 8.7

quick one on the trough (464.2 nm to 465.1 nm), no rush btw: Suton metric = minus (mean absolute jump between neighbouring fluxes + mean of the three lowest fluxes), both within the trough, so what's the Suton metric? -7.3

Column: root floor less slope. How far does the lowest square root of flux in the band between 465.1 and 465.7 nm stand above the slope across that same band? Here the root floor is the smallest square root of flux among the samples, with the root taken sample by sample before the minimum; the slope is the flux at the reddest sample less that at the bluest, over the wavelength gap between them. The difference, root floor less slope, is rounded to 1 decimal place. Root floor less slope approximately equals 3.7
